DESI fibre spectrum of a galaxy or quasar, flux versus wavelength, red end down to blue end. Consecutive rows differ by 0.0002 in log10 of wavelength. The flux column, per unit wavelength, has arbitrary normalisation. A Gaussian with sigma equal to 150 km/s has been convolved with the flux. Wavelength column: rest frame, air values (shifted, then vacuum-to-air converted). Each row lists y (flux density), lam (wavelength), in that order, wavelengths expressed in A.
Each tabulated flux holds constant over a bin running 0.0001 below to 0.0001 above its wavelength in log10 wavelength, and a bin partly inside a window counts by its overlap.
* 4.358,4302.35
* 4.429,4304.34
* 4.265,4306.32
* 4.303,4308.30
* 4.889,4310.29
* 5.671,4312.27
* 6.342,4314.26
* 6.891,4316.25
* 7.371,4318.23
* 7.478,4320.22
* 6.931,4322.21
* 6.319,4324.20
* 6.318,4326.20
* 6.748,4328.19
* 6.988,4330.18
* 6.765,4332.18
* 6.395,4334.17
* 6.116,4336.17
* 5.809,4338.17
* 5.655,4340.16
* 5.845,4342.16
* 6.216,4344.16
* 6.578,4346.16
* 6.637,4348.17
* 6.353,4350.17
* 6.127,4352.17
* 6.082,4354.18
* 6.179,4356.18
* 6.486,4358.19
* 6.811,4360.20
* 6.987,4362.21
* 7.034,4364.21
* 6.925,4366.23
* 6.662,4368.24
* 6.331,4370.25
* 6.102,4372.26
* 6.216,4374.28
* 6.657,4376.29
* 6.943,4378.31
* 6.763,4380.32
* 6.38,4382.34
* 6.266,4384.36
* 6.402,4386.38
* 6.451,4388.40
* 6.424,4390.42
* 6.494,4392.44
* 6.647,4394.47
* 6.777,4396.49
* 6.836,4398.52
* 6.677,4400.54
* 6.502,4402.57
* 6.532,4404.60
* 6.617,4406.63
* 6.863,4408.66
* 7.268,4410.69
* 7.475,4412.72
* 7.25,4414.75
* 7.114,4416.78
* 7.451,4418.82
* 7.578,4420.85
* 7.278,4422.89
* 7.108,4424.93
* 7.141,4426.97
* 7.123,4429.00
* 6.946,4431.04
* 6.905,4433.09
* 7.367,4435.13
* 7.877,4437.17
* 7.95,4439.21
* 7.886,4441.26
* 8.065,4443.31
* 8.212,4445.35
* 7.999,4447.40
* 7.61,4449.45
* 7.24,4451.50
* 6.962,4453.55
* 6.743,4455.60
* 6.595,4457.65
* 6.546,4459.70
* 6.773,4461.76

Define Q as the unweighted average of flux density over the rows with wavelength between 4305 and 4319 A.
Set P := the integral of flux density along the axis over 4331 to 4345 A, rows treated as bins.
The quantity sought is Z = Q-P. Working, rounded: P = 86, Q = 5.7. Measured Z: -80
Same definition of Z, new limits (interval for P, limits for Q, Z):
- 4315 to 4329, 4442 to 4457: -88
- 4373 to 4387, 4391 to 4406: -85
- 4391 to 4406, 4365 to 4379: -93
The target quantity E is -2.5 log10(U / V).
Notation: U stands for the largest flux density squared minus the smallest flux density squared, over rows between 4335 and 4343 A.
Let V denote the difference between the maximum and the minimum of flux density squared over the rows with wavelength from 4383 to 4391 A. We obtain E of -0.9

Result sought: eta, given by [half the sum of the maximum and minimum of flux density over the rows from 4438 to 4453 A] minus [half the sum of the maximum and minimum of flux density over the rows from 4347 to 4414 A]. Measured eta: 0.9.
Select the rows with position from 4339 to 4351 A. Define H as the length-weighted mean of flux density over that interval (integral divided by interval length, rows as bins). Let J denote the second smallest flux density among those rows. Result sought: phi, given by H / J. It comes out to 1.06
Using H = 6.2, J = 5.845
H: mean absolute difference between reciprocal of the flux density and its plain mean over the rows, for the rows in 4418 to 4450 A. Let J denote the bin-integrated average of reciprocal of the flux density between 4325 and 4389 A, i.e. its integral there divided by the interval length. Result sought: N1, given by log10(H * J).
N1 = -3.00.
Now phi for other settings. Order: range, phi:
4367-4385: 1.04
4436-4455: 1.07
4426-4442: 1.06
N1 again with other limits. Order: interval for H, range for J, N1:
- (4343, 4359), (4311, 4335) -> -3.17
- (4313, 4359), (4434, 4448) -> -2.96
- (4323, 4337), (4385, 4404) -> -3.02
